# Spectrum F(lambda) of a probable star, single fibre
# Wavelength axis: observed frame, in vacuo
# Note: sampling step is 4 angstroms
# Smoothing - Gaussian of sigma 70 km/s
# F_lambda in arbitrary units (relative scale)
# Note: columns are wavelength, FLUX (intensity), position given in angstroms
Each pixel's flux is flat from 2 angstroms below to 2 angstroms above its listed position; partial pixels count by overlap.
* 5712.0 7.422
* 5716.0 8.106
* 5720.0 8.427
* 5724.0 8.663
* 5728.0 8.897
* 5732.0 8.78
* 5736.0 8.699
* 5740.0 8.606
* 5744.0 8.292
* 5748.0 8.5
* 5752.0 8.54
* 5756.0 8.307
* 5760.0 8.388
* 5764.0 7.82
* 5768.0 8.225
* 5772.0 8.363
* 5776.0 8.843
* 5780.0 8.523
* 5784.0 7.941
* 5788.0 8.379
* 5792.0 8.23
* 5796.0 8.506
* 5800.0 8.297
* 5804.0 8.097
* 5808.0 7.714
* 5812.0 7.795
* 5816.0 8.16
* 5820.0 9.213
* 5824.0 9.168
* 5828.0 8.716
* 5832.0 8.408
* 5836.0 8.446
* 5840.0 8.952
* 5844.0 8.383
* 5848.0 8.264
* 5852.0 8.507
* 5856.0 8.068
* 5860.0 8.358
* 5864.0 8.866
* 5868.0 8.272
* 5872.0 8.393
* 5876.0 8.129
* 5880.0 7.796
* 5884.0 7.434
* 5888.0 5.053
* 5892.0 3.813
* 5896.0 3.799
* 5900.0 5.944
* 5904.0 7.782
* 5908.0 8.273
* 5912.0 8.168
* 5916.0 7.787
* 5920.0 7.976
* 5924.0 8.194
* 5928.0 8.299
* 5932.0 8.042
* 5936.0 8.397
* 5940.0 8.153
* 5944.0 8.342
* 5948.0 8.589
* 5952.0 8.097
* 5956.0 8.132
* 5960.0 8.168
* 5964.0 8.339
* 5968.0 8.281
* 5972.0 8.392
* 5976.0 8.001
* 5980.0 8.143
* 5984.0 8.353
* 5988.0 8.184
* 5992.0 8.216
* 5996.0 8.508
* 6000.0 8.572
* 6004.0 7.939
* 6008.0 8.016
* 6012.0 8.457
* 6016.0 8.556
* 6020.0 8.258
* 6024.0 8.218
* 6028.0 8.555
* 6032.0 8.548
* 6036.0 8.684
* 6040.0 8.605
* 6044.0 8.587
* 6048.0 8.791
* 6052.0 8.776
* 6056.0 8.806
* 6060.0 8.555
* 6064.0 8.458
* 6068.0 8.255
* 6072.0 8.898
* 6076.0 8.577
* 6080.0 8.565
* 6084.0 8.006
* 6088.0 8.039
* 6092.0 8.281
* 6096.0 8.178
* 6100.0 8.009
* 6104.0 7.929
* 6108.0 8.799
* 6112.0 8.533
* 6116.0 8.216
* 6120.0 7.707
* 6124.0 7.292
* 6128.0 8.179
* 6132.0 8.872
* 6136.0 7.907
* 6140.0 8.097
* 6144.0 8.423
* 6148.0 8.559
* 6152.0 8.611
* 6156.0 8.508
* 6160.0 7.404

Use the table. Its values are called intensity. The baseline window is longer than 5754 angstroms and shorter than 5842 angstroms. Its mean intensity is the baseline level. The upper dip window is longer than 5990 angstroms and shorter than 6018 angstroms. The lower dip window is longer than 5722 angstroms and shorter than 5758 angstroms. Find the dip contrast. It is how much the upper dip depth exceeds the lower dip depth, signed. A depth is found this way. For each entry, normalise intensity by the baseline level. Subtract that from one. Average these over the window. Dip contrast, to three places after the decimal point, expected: 0.031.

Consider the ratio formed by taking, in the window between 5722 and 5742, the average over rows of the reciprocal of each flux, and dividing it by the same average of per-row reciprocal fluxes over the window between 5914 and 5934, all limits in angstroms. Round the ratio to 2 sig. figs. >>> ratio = 0.92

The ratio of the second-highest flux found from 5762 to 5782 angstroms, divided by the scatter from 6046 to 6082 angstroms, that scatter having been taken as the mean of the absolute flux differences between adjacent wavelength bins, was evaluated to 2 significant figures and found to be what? 43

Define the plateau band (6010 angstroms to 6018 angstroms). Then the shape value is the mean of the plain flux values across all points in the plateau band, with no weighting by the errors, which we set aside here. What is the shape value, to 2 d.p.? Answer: 8.51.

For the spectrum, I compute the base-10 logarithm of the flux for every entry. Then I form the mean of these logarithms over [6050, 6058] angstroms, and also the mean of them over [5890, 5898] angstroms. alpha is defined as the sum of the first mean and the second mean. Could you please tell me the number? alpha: 1.52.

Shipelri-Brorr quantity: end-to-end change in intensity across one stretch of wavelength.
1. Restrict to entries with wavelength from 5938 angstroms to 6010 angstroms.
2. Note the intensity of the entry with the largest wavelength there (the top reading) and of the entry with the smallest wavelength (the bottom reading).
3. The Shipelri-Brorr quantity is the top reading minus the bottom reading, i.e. -0.14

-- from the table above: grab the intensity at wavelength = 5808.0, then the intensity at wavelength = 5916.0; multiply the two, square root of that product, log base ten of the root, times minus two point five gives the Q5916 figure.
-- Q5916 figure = -2.22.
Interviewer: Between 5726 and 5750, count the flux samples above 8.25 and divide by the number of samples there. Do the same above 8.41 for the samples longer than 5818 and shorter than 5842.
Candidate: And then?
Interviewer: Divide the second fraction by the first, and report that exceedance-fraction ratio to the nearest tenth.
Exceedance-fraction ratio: 0.8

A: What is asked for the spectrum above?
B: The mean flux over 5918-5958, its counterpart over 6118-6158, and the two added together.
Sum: 16.4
